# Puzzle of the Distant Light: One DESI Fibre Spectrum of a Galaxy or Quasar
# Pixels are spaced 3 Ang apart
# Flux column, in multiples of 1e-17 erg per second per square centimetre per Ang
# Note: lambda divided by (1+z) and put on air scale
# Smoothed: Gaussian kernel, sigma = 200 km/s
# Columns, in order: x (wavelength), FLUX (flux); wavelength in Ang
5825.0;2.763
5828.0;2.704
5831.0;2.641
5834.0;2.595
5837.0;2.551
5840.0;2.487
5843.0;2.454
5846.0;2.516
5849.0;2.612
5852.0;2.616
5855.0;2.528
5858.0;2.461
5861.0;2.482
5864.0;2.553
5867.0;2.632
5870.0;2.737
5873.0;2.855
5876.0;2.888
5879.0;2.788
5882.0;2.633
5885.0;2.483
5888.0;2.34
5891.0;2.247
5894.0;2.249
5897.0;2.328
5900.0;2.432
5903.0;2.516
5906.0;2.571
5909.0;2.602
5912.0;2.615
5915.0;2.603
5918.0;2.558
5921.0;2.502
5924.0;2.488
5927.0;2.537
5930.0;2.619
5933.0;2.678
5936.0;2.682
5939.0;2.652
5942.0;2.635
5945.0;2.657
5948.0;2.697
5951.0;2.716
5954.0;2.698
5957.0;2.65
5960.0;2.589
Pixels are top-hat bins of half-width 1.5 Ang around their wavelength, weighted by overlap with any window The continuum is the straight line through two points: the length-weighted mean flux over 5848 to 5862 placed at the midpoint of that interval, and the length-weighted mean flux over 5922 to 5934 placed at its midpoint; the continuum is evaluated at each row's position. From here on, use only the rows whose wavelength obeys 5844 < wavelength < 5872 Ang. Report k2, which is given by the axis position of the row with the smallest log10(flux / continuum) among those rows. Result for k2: 5858.0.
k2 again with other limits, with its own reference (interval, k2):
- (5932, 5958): 5942.0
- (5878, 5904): 5891.0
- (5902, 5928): 5924.0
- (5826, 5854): 5843.0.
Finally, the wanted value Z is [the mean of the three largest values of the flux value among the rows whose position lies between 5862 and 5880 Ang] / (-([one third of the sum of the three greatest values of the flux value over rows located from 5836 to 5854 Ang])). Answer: -1.10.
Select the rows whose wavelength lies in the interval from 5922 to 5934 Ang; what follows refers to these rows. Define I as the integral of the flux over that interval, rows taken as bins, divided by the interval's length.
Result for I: 2.57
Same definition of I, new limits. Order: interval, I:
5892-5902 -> 2.34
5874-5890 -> 2.62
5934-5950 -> 2.67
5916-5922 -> 2.54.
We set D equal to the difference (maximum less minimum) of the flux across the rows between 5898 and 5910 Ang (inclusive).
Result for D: 0.17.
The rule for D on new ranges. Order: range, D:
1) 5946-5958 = 0.07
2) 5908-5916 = 0.01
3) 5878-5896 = 0.54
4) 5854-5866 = 0.09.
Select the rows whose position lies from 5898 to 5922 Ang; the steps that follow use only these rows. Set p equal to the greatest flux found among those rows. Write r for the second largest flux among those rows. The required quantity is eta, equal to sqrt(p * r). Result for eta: 2.61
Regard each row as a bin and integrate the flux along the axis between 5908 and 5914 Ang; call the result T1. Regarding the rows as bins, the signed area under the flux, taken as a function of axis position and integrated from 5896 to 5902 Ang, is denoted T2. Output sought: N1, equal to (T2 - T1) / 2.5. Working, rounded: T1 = 15.7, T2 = 14.4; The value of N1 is -0.51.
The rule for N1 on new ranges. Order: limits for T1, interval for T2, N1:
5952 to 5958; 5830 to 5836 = -0.17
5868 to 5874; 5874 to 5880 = 0.16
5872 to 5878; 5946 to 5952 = -0.39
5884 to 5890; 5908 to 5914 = 0.52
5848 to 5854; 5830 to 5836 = 0.01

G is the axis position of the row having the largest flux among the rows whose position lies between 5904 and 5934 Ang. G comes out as 5933.0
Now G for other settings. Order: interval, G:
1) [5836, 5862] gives 5852.0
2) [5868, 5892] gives 5876.0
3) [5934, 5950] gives 5948.0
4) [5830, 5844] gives 5831.0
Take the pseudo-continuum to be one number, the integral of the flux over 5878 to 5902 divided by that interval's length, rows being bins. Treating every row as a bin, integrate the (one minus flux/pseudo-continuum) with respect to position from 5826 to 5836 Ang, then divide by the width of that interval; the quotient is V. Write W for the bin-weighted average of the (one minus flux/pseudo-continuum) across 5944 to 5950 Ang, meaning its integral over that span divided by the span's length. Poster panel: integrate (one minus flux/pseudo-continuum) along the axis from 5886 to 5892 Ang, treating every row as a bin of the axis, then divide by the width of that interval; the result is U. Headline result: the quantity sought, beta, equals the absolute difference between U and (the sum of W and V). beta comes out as 0.240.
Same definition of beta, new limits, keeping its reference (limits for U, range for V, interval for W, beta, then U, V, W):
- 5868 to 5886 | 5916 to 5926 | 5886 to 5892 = 0.137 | -0.125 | -0.04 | 0.05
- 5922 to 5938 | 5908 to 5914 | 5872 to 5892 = 0.076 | -0.069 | -0.07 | -0.07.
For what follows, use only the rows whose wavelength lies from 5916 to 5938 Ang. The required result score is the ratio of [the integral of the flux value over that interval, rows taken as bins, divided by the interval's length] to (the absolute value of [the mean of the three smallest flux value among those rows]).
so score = 1.029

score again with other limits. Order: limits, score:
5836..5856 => 1.021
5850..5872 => 1.036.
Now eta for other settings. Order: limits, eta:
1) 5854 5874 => 2.80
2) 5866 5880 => 2.87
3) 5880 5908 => 2.60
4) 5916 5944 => 2.68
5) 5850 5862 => 2.57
